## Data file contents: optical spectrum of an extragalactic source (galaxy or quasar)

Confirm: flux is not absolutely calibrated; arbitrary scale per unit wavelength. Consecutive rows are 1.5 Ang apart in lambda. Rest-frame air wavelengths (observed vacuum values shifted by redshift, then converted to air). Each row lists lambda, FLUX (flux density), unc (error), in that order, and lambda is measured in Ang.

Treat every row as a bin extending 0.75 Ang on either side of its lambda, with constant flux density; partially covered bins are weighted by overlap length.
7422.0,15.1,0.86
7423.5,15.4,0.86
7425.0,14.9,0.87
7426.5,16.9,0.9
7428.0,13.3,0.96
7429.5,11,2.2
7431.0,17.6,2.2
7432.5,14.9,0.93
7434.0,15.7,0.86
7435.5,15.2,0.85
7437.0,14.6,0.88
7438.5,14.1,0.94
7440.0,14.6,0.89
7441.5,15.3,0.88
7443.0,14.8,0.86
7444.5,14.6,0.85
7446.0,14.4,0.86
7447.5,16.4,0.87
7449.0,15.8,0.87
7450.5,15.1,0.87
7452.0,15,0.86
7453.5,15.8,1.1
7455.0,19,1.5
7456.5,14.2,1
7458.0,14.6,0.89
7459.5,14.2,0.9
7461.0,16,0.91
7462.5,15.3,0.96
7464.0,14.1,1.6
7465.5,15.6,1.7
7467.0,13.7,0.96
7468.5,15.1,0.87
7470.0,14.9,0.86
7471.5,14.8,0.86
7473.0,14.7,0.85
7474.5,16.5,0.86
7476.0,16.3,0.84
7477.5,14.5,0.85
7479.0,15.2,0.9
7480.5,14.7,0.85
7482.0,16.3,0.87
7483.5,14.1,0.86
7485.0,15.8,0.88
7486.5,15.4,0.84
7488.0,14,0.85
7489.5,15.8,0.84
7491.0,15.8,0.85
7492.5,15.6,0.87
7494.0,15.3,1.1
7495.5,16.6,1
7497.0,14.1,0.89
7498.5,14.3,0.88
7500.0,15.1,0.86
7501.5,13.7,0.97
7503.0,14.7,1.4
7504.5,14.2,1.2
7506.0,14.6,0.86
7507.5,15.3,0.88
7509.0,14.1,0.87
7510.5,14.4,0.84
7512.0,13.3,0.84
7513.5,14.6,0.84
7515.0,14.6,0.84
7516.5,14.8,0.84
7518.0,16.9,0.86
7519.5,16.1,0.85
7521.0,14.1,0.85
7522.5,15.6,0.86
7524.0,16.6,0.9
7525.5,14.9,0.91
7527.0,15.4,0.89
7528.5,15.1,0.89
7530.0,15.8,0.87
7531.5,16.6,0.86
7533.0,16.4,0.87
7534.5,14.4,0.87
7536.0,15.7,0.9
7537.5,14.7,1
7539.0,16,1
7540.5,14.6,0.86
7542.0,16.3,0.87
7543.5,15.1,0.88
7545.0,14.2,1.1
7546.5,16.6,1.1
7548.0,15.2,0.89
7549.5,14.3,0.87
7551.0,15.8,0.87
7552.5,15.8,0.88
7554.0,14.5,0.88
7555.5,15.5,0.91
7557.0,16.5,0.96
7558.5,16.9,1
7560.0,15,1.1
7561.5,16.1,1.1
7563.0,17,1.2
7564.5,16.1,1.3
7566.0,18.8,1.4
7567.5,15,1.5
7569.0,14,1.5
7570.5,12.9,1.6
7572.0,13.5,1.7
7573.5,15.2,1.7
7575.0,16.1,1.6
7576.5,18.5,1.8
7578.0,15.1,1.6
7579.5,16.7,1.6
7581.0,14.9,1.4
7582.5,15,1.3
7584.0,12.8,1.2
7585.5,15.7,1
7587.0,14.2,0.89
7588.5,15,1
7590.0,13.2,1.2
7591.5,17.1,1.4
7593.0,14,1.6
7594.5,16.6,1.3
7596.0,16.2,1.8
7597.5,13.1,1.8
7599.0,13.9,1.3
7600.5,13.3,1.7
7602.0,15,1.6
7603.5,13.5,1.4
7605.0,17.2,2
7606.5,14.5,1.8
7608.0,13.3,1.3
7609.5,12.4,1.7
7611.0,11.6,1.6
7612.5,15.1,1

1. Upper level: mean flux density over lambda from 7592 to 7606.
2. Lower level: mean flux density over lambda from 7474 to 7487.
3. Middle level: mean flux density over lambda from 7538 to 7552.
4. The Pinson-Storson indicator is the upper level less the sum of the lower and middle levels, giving -16.0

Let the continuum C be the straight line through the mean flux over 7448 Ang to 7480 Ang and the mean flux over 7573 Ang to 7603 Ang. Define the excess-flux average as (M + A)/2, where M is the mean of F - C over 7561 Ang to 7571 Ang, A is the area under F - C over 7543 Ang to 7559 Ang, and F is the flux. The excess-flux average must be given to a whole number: 3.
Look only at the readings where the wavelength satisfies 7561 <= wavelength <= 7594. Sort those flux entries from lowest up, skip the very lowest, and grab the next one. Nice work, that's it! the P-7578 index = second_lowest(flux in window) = 12.9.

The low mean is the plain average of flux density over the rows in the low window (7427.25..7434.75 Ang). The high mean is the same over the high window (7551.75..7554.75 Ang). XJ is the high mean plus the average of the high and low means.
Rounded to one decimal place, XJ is 30.0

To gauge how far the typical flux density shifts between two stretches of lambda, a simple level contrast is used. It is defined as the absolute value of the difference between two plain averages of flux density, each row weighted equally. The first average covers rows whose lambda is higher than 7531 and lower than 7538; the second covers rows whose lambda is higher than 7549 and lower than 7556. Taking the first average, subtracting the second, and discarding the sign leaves 0.4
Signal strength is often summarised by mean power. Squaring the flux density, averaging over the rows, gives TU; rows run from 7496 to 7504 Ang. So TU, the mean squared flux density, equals 207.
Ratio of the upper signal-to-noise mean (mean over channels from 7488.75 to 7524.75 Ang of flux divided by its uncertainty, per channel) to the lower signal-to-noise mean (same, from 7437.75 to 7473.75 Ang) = 1.1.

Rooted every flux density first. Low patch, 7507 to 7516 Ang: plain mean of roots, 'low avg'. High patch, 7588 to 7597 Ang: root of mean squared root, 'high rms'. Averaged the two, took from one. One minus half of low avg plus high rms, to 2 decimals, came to -2.85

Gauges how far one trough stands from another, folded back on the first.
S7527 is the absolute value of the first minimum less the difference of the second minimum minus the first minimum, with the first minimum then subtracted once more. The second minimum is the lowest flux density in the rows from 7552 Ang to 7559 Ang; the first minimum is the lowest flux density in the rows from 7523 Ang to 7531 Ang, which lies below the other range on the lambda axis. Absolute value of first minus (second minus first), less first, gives 0.40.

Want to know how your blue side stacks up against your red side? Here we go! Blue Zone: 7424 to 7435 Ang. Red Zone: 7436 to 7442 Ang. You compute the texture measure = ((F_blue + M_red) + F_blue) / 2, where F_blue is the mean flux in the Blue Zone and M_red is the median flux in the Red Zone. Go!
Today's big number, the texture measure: 22.2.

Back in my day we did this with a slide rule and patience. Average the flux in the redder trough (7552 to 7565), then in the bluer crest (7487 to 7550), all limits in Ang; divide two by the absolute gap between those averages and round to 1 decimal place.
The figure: 2.5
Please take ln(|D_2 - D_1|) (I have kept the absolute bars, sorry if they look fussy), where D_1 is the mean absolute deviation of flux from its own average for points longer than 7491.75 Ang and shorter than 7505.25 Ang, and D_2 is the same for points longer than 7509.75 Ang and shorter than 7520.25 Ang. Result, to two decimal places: -1.80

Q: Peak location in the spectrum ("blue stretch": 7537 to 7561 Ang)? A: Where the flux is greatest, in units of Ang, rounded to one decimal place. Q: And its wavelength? 7558.5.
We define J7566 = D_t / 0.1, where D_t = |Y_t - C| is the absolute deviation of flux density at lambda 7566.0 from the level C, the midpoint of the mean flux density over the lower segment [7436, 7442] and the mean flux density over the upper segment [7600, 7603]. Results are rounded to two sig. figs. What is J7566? 44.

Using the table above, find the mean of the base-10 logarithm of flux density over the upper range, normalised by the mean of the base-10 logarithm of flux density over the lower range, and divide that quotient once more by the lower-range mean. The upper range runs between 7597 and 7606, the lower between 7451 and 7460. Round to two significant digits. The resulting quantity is 0.82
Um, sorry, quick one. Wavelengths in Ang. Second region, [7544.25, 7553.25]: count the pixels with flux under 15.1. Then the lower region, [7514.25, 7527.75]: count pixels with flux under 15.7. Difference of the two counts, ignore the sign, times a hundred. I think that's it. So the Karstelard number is 400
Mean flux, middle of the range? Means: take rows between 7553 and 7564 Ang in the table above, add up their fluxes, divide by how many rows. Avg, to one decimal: 15.9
